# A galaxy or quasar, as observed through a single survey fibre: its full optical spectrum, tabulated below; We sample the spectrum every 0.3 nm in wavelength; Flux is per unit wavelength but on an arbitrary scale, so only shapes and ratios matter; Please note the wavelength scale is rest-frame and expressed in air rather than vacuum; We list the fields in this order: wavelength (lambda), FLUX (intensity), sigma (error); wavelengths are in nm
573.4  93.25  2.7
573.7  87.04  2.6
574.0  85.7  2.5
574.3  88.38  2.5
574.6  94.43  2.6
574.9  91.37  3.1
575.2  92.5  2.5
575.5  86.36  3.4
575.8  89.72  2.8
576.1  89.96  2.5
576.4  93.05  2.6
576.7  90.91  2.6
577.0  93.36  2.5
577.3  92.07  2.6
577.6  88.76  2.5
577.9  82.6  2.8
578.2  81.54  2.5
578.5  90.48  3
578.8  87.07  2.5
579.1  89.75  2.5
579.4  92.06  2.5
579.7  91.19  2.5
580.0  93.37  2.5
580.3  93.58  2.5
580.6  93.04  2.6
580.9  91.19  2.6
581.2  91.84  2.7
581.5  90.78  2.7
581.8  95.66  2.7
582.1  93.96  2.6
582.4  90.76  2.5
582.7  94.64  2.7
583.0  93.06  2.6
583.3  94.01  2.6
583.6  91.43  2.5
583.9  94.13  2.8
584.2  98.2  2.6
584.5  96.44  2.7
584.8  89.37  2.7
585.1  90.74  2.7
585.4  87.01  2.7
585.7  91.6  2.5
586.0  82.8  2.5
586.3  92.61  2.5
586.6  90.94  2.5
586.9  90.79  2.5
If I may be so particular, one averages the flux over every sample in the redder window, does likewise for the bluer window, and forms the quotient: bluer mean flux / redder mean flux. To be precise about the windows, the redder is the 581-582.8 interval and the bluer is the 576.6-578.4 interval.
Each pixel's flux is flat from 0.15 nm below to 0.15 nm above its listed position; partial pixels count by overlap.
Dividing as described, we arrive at 0.95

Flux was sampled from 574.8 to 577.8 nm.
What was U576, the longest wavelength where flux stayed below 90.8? 577.6 nm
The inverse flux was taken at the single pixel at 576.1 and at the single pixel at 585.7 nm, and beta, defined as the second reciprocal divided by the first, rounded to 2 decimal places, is 0.98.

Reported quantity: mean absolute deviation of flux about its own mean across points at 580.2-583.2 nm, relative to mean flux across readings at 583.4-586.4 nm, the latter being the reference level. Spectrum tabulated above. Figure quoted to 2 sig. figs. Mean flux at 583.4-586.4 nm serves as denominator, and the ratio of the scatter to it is 0.015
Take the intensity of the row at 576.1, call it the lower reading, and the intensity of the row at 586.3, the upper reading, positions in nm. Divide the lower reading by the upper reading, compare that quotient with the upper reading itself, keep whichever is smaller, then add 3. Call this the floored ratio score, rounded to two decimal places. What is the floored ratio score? 3.97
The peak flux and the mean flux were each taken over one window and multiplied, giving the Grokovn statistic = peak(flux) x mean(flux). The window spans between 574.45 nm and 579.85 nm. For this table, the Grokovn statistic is 8484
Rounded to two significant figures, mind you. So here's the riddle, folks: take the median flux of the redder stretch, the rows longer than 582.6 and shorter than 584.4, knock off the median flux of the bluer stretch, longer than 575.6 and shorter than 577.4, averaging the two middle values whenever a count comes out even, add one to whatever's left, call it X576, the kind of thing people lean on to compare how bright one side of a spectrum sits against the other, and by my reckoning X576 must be 3.6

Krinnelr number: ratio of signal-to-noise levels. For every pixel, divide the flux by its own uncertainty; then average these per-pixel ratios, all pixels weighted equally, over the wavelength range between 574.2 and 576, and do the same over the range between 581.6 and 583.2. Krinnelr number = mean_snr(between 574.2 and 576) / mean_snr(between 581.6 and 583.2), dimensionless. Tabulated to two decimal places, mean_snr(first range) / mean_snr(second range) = 0.91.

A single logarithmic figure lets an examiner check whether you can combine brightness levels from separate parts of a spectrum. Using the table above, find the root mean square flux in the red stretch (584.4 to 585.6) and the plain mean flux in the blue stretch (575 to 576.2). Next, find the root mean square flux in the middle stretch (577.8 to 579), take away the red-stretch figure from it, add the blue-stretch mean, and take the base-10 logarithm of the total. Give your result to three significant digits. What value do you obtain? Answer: 1.93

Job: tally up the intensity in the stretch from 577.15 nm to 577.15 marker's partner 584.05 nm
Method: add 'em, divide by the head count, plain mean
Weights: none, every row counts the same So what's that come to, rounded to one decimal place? 91.2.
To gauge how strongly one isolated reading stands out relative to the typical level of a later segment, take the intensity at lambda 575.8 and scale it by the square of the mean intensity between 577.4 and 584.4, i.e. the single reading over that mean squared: 0.0107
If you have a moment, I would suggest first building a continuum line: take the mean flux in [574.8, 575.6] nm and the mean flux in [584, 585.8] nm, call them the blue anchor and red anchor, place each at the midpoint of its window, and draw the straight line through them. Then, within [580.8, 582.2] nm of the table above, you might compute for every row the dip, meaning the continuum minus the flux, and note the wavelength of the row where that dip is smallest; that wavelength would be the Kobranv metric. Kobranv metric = 581.8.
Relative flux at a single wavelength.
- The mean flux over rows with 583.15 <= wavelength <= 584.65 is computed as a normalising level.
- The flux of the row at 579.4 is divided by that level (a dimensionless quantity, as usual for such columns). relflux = 0.97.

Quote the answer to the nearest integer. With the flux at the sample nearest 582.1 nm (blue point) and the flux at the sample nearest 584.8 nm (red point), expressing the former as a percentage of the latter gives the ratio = 105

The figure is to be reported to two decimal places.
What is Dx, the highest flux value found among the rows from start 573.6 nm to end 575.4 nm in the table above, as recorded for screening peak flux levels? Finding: 94.43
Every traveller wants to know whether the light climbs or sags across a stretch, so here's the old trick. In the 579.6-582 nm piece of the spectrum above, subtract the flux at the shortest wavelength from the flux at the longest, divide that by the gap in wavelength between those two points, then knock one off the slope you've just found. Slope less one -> 1.1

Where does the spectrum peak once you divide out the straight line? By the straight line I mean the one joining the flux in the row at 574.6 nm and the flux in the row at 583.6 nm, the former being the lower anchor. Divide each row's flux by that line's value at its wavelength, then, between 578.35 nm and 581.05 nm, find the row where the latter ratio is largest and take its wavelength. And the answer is 580.3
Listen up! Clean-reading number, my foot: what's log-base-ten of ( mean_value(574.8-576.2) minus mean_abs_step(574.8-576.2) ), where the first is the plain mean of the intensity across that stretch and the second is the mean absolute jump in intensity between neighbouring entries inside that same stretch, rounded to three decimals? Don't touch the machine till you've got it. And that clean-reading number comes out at 1.941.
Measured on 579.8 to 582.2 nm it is 1.961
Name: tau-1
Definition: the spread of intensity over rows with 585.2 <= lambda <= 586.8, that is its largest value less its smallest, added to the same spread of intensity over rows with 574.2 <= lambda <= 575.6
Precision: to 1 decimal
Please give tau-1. 17.9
